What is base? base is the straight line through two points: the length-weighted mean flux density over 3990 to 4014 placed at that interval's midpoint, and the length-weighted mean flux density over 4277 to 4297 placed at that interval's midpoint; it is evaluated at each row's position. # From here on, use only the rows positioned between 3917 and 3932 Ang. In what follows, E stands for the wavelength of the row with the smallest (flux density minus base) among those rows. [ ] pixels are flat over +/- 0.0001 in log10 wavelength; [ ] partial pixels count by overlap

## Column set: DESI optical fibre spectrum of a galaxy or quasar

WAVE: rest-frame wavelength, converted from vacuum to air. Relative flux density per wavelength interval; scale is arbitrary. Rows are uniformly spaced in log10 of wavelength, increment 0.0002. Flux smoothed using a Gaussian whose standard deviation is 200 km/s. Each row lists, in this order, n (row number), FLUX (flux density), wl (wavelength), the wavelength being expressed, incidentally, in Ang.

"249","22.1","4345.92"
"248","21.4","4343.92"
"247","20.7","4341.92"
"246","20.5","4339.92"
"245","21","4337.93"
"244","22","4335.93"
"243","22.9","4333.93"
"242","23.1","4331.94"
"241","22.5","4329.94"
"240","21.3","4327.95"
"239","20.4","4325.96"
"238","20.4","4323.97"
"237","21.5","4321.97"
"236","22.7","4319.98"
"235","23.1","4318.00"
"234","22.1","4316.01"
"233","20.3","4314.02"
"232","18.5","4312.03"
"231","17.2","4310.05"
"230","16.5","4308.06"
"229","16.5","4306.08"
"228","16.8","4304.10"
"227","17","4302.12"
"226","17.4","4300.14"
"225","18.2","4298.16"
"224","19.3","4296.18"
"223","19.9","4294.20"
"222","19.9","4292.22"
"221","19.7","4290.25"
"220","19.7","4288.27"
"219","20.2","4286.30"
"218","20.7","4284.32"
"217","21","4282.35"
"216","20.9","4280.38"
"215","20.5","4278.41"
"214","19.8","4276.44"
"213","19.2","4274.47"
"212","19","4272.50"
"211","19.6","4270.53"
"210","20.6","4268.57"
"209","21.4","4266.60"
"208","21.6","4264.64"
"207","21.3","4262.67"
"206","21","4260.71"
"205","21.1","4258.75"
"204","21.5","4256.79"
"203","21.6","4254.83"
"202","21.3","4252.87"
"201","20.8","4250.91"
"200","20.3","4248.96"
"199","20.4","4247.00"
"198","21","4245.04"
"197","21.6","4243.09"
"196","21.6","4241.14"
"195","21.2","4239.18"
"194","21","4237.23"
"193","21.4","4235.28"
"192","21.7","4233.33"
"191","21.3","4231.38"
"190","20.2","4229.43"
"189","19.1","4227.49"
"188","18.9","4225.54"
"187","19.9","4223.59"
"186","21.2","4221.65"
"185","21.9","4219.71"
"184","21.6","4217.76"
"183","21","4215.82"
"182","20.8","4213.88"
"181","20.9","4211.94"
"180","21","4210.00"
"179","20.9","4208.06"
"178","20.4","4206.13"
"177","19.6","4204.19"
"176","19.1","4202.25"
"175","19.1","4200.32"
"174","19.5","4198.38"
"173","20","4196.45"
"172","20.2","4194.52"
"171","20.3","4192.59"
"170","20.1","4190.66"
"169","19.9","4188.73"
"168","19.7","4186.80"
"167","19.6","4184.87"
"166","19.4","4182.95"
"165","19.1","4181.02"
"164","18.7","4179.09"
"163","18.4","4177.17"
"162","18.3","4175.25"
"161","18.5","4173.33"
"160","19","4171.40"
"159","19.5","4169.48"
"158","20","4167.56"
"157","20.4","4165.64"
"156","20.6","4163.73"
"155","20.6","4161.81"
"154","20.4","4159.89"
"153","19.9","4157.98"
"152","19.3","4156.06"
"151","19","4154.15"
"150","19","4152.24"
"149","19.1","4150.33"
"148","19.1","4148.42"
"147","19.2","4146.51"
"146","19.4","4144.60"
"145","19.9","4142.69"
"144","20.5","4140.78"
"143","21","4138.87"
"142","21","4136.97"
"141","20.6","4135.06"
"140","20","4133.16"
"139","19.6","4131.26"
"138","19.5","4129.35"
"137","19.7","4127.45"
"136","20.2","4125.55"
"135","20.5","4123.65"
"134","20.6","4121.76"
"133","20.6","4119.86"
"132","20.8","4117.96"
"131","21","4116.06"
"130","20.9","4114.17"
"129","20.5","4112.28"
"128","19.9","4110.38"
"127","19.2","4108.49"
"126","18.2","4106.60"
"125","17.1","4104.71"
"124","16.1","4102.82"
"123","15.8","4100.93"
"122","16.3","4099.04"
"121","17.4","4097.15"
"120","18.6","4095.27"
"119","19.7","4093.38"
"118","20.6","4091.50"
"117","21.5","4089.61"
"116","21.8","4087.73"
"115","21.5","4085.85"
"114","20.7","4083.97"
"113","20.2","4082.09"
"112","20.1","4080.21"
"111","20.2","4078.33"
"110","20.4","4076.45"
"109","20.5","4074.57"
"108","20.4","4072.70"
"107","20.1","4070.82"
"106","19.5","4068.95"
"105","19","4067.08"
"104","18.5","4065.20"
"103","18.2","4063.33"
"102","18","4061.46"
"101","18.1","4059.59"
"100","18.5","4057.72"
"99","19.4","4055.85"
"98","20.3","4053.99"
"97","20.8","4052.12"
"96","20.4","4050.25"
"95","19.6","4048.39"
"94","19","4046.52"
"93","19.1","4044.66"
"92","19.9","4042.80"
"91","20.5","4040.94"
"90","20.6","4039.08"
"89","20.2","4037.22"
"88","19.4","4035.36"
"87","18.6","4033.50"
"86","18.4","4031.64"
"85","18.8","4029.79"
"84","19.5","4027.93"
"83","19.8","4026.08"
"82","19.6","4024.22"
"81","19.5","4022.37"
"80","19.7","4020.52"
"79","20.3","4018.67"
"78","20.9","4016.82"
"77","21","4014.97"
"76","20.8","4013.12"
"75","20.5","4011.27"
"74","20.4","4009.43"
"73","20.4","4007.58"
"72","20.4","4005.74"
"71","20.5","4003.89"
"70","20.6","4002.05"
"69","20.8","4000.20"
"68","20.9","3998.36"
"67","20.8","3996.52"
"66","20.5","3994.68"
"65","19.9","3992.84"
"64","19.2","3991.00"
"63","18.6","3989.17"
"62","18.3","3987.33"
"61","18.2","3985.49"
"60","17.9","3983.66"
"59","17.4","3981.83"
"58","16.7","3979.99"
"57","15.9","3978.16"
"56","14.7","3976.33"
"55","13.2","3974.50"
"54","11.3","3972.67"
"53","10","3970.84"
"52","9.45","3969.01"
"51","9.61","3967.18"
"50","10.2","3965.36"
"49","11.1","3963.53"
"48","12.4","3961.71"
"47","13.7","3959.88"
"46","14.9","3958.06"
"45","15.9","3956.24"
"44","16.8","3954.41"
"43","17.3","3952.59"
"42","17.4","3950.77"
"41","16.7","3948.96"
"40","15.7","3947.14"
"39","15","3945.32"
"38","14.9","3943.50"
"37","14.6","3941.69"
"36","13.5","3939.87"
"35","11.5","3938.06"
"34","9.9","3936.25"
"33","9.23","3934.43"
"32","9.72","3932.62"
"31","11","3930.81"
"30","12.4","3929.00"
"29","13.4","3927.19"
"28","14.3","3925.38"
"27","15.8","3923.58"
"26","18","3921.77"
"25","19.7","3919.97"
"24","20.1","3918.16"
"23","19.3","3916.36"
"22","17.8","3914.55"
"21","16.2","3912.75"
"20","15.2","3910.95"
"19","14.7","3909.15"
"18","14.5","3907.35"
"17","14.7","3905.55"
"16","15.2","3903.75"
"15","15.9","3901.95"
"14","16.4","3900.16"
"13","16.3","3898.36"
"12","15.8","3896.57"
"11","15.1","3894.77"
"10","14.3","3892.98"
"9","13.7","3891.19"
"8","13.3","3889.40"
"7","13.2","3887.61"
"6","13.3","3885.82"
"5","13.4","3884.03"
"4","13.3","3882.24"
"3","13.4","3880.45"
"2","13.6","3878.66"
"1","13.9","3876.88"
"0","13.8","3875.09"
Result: 3930.81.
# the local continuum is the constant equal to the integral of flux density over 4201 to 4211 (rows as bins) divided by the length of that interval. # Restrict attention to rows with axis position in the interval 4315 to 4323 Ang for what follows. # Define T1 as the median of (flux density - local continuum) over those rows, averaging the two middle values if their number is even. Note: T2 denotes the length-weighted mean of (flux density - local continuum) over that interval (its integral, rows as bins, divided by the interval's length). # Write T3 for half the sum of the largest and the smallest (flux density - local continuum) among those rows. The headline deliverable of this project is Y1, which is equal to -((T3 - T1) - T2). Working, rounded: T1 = 2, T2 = 2.2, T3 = 2.1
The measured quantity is 2.3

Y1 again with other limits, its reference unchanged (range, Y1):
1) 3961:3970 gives -10.4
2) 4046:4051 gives -0.6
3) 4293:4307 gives -3.1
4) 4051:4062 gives -1.4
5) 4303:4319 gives -3.3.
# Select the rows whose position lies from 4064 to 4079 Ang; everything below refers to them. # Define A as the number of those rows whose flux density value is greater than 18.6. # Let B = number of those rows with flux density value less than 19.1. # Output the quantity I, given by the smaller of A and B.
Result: 2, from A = 7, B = 2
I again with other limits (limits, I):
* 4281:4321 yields 8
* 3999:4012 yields 0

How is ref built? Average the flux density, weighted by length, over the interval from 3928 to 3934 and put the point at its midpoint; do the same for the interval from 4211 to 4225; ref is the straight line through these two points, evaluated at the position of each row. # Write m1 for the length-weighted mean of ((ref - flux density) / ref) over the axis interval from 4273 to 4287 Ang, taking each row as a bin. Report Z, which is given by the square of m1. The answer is 0.015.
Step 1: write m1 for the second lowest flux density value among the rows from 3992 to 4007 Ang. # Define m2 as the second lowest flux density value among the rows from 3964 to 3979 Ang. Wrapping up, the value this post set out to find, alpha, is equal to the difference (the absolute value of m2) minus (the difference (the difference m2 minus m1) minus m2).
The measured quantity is 30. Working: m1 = 20.4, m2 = 9.61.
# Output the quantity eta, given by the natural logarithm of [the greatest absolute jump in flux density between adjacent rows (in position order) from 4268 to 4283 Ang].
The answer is 0.0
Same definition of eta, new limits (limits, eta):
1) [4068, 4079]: -0.5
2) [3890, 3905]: -0.2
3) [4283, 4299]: 0.1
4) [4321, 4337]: 0.2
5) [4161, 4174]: -0.7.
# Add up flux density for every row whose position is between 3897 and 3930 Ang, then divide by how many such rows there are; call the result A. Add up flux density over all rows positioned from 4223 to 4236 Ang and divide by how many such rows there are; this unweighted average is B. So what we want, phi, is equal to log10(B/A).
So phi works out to 0.10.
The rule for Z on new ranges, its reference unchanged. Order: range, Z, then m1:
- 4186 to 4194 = 0.000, -0.001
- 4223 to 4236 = 0.002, 0.048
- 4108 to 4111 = 0.019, -0.139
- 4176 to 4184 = 0.001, 0.038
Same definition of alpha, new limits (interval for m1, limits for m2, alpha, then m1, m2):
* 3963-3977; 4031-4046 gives 28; 9.61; 18.6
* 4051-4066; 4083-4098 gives 37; 18.1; 18.6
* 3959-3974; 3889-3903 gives 23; 9.61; 13.7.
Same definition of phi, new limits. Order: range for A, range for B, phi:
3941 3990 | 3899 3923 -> 0.06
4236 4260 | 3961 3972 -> -0.31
